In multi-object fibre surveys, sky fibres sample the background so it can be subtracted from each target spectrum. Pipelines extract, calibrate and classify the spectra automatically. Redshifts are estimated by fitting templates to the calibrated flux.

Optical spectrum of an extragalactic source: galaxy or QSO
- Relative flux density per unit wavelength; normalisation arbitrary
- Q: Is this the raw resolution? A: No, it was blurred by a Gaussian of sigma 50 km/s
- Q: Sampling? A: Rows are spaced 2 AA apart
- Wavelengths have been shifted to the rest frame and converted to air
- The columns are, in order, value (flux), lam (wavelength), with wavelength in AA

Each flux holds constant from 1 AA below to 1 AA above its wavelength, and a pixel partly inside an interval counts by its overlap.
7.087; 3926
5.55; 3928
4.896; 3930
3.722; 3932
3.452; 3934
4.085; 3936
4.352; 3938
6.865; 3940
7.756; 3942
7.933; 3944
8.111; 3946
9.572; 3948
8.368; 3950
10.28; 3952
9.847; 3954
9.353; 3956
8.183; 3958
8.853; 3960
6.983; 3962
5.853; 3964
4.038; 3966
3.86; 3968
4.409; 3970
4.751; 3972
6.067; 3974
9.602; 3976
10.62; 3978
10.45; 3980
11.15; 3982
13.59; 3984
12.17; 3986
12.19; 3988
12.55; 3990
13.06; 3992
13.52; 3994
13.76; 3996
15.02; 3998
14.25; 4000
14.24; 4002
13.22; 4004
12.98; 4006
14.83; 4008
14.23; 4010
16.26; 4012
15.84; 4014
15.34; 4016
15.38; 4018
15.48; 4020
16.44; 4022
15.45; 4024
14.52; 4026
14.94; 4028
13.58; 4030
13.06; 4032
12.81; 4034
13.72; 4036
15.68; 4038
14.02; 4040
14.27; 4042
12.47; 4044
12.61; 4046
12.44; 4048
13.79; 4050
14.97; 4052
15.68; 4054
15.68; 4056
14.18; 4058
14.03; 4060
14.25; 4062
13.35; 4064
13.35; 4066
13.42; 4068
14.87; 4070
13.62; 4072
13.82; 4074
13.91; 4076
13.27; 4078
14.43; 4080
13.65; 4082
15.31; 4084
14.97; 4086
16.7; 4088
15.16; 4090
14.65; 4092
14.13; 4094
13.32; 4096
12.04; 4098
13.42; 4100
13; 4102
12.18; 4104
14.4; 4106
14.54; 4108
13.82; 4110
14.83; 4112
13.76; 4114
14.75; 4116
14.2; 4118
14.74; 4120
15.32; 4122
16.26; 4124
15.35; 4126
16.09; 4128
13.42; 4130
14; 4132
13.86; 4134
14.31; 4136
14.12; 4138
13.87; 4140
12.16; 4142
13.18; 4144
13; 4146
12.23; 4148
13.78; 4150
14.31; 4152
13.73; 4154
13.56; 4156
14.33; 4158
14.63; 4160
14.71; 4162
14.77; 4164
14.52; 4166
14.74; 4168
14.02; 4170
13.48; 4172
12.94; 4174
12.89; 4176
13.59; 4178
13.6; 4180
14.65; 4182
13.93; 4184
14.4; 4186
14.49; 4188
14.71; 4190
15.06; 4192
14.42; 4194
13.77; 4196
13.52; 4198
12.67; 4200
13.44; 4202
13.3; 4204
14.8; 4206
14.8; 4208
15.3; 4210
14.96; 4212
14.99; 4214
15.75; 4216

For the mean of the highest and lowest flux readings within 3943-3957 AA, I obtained 9.1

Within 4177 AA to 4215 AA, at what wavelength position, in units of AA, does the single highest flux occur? 4210 AA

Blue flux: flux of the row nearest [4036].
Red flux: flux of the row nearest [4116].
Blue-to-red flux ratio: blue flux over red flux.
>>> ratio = 0.93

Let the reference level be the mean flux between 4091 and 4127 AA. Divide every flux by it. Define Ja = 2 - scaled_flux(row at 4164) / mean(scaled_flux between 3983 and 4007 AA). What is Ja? 0.90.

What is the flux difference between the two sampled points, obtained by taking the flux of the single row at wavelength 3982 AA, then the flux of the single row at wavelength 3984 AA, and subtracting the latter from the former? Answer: -2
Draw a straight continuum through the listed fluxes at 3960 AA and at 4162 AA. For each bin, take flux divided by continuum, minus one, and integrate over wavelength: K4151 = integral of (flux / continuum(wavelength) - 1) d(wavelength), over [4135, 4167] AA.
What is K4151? -1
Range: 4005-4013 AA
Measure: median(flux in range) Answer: 14.5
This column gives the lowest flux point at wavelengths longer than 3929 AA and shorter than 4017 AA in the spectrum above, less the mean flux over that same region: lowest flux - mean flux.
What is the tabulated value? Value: -6.3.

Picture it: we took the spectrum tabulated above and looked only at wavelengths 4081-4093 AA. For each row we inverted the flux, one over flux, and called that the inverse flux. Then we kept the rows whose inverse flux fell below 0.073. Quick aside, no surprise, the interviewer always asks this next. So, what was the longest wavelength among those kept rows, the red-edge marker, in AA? 4092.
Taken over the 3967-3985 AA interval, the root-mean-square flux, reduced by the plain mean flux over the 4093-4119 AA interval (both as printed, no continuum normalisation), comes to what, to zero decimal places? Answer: -5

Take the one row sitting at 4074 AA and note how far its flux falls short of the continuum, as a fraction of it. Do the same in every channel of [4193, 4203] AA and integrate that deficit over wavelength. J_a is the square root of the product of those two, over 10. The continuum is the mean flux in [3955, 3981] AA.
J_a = 0.29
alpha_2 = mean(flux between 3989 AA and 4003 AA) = 13.8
